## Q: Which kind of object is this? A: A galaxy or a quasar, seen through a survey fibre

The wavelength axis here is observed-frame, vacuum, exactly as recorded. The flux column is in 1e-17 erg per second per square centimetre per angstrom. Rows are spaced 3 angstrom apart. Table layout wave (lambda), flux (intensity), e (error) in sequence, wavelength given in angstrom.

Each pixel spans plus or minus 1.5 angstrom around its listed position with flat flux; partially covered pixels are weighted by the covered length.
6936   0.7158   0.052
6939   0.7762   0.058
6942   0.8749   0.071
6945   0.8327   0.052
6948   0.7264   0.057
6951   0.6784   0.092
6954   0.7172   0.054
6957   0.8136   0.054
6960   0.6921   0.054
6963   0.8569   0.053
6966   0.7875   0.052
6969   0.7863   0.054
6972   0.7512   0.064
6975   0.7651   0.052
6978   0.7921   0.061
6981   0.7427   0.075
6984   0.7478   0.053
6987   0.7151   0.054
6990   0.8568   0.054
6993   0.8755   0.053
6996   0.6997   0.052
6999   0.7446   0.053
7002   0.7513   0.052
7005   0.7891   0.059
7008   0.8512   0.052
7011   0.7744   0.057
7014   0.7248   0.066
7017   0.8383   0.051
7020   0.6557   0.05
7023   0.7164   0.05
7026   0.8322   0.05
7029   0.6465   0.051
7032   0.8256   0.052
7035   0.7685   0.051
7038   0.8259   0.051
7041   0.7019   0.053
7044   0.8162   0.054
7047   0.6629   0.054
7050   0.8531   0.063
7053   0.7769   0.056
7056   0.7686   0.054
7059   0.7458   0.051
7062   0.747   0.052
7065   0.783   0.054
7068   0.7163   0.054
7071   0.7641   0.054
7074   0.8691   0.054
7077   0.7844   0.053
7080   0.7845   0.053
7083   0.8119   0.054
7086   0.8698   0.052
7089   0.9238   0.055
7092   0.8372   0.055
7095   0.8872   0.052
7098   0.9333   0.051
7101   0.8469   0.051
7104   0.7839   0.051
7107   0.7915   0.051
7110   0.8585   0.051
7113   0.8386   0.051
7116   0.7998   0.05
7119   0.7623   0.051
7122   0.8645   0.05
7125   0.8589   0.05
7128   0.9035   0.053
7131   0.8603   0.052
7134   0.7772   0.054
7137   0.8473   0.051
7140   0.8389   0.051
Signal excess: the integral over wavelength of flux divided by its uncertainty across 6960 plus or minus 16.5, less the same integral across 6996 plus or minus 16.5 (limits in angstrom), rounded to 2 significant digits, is -16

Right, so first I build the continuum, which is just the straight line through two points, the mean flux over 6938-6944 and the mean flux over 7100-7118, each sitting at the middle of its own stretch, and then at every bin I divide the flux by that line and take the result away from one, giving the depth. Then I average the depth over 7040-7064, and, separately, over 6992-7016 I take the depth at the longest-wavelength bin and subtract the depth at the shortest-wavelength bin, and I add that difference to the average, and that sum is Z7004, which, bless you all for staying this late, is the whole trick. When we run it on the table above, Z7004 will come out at 0.26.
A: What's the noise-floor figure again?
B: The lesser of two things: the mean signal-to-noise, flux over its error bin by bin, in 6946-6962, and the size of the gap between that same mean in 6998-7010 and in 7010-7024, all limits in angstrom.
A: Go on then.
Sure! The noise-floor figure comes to 0.87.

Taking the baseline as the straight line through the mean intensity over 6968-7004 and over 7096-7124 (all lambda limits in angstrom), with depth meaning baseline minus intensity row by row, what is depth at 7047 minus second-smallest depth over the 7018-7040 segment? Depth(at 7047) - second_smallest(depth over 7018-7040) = 0.17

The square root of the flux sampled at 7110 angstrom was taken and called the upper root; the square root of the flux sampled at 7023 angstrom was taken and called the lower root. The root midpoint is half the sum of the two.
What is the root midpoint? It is 0.89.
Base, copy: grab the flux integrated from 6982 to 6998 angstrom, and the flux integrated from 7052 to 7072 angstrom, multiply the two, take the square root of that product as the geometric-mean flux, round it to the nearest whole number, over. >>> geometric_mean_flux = 14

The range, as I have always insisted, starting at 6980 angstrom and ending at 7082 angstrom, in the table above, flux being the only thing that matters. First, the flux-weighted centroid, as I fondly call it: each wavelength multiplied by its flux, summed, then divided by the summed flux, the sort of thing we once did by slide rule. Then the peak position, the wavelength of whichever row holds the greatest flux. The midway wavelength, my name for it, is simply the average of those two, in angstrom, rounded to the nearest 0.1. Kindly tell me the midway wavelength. 7011.8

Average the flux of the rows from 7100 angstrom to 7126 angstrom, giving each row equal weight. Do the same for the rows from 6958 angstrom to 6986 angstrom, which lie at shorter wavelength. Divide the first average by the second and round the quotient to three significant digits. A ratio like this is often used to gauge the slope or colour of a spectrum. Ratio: 1.07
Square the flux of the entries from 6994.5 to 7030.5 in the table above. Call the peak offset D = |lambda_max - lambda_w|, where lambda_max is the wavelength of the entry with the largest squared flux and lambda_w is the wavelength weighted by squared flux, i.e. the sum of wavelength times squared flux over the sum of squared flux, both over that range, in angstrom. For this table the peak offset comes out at 4.3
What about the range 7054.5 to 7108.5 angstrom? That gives 15.2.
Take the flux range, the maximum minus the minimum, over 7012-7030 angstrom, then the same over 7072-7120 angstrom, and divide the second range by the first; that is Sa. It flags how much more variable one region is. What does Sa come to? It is 0.9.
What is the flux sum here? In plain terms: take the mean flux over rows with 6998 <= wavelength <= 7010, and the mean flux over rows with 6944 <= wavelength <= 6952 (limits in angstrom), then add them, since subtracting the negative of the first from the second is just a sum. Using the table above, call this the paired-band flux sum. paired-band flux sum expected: 1.53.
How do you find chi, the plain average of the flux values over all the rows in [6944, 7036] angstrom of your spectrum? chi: 0.766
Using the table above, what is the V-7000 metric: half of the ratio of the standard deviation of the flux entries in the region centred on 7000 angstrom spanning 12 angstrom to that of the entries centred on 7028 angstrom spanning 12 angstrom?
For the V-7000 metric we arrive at 0.20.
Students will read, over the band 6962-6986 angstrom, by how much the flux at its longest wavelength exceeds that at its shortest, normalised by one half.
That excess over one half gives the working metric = -0.22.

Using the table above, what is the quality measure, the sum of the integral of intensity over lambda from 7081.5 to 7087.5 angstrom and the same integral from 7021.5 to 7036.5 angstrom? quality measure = 16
